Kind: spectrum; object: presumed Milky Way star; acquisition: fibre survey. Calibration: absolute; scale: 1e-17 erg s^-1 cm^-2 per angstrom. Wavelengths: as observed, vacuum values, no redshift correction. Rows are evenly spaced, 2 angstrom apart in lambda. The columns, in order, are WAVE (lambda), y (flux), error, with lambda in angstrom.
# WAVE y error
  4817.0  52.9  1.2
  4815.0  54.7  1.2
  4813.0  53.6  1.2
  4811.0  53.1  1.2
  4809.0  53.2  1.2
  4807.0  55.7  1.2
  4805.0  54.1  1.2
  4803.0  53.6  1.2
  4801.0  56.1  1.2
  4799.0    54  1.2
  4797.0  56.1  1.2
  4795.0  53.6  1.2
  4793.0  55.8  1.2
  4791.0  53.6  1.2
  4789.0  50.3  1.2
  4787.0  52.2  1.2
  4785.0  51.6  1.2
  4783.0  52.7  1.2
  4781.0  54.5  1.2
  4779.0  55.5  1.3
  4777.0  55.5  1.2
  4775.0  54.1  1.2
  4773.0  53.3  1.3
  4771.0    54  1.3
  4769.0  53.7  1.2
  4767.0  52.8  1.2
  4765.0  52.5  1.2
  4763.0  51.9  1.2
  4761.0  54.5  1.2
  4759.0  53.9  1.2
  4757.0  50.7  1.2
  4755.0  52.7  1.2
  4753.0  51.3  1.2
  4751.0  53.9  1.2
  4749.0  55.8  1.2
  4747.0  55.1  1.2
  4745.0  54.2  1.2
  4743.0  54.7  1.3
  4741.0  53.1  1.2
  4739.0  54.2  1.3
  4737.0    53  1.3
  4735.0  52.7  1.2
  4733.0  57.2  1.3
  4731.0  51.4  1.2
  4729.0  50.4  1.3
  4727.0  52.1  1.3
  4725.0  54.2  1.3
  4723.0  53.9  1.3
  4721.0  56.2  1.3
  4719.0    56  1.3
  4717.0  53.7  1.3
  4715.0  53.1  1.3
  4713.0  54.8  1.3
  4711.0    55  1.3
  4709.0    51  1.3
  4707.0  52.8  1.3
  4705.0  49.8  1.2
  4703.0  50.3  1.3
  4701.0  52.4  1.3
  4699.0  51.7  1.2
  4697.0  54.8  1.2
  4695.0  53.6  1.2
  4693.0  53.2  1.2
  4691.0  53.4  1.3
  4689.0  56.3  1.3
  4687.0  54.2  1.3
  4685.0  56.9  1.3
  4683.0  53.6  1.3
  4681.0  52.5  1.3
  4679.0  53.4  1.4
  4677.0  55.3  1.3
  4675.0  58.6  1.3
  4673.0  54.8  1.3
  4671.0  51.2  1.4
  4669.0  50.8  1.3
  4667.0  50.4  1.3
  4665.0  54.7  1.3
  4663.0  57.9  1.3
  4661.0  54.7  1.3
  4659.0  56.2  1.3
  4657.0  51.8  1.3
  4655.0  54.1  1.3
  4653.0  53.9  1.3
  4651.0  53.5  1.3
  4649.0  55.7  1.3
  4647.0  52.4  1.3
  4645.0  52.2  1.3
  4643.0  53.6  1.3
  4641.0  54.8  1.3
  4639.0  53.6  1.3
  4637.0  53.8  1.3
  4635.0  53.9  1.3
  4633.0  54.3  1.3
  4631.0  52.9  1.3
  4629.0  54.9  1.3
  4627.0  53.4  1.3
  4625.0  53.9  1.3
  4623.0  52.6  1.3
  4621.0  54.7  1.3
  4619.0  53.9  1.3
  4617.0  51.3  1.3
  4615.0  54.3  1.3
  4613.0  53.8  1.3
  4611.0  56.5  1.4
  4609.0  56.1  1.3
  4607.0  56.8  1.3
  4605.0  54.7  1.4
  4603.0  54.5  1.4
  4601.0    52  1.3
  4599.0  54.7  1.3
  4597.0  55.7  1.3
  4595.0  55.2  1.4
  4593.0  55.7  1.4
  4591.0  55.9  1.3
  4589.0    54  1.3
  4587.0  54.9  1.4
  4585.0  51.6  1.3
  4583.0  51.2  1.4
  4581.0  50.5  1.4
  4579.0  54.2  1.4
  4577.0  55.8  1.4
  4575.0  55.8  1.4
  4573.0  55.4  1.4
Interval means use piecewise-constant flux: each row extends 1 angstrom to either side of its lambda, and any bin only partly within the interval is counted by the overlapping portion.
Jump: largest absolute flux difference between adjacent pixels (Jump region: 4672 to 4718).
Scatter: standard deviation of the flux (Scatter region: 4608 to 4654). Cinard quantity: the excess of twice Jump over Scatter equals 6.8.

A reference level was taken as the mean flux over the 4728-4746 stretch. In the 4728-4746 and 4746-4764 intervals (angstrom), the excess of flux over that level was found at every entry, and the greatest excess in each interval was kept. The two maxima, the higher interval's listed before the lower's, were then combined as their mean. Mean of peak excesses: 3.1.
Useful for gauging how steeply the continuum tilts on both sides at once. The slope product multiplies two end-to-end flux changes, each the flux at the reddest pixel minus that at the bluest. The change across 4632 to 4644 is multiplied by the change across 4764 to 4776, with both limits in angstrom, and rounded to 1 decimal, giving -1.1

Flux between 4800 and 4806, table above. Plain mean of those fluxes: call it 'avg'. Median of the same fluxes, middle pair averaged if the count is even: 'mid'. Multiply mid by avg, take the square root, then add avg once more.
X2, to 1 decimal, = 108.9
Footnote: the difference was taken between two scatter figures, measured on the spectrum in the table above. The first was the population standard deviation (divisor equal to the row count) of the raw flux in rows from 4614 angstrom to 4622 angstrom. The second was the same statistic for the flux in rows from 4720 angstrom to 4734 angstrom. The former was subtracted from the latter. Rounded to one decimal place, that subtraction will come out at 1.0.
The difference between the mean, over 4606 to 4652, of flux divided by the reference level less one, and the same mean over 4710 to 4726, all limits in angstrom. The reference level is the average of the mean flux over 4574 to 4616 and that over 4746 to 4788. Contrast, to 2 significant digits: -0.011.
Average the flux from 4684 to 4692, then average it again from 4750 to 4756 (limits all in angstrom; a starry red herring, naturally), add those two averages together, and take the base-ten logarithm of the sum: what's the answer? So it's 2.03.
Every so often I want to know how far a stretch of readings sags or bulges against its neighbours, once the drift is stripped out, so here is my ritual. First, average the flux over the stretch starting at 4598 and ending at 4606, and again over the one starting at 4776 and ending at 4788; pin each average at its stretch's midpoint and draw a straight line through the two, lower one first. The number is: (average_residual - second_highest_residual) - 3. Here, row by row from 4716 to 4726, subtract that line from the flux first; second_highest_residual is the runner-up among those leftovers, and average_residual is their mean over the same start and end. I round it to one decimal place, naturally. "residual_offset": -4.2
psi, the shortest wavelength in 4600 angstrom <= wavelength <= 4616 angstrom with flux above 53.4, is 4603.0 angstrom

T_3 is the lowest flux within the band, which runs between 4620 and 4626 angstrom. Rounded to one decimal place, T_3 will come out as 52.6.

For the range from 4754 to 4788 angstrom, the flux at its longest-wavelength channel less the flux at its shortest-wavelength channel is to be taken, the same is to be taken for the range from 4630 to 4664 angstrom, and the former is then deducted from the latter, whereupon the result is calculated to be 5.5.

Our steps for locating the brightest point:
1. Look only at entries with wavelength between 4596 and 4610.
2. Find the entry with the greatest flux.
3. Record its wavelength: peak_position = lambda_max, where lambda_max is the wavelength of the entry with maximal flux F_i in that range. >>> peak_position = 4607.0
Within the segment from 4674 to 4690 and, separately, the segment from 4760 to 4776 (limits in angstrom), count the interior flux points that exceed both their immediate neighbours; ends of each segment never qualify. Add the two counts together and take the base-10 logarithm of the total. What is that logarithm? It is 0.30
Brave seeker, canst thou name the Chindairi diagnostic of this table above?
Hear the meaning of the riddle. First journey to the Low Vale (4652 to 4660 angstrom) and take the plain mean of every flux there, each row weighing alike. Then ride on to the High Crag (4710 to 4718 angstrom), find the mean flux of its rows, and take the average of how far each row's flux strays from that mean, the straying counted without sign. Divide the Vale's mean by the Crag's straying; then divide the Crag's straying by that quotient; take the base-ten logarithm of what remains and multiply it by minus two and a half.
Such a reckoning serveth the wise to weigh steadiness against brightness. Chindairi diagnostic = 4.96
